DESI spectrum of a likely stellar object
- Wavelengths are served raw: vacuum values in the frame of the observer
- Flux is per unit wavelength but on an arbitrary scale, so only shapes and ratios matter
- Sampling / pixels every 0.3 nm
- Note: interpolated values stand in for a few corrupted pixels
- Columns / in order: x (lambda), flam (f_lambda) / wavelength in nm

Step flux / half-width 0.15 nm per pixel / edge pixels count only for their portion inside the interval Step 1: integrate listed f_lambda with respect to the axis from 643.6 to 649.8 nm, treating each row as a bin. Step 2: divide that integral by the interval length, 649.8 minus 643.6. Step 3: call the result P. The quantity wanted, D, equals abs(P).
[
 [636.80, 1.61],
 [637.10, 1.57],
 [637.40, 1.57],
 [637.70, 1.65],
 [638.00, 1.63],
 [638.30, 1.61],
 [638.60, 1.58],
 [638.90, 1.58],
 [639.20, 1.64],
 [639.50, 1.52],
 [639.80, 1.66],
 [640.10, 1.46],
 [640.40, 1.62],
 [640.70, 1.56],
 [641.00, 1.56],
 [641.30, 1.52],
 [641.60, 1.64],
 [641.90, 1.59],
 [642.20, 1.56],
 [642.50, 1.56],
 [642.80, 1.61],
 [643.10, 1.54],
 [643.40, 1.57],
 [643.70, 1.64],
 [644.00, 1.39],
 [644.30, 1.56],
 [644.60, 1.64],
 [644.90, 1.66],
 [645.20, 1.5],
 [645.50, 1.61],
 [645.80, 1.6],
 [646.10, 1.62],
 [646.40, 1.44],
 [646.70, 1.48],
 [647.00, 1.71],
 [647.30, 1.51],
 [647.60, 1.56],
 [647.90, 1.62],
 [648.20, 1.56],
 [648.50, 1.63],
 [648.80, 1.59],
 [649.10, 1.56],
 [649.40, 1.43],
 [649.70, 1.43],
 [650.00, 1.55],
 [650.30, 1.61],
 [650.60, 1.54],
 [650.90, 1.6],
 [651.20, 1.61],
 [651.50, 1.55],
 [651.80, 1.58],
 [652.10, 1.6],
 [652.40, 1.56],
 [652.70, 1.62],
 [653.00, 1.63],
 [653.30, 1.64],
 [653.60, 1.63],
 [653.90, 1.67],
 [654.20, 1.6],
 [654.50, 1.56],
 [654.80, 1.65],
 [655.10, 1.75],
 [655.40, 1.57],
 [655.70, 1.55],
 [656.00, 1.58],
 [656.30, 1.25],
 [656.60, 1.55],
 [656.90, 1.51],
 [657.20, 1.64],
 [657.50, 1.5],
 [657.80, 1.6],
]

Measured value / 1.56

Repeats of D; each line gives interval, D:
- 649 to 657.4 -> 1.57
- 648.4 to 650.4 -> 1.54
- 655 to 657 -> 1.53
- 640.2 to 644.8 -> 1.57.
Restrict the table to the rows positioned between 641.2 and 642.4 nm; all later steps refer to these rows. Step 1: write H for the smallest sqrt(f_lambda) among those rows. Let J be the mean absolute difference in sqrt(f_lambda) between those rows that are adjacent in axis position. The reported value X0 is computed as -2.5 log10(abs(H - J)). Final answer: -0.204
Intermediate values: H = 1.23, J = 0.026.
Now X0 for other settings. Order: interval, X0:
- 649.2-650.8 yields -0.171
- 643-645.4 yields -0.137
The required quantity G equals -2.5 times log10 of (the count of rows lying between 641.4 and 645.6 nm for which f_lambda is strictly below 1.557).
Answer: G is -1.2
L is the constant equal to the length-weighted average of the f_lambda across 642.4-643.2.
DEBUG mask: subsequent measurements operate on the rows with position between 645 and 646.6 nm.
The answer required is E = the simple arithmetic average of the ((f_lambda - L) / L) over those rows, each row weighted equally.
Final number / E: -0.012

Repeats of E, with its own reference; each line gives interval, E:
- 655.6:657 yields -0.054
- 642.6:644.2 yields -0.014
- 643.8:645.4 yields -0.014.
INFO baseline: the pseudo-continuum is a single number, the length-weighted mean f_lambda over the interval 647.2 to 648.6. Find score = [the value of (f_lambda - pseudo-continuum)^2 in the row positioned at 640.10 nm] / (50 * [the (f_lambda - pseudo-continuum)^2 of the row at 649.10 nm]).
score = 1.00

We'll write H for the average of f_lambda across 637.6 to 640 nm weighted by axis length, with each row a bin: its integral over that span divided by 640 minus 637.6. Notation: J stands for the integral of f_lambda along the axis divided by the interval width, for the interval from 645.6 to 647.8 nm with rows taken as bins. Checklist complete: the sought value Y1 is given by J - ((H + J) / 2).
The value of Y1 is -0.02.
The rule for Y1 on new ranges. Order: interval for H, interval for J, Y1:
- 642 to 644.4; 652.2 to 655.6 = 0.03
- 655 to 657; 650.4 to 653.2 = 0.03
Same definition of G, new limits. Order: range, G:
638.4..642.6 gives -1.2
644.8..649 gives -1.5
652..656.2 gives 0.0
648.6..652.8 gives -1.7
